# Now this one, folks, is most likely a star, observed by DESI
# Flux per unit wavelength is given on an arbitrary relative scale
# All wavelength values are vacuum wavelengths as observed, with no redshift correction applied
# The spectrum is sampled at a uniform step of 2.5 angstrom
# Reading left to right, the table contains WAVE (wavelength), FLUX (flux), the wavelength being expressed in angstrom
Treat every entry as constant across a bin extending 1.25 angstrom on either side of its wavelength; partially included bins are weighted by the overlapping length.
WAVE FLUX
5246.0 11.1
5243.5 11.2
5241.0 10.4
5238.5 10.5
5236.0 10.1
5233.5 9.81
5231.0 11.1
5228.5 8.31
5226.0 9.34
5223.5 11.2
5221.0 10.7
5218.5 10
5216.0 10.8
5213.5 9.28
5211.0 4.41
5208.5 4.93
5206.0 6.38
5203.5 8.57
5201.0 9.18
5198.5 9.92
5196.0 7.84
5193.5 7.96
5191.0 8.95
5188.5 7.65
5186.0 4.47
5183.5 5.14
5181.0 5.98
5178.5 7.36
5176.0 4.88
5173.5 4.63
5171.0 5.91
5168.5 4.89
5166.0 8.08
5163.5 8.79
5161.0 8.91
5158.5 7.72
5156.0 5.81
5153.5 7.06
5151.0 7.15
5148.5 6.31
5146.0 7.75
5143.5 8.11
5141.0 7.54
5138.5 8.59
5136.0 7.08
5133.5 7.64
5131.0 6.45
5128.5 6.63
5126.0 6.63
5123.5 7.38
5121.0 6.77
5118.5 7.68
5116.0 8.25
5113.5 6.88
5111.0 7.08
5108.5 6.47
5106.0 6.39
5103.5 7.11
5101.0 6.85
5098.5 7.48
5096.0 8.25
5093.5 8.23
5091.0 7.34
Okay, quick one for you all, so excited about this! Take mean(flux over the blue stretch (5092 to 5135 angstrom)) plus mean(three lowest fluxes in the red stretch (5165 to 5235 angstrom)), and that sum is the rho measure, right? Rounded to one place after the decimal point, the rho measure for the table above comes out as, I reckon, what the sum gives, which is 11.7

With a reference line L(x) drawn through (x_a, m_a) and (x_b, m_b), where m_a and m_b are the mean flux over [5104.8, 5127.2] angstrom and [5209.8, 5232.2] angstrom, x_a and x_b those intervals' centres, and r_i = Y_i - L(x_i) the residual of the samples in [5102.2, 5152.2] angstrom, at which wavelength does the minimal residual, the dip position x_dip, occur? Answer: 5148.5 angstrom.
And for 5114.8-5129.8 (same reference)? 5128.5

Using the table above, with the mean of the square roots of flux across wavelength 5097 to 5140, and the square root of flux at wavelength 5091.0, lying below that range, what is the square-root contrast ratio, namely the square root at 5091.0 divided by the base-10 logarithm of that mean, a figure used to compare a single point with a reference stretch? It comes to 6.35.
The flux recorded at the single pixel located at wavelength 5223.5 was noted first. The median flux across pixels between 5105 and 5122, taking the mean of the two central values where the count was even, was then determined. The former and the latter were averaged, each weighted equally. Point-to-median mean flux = 9.0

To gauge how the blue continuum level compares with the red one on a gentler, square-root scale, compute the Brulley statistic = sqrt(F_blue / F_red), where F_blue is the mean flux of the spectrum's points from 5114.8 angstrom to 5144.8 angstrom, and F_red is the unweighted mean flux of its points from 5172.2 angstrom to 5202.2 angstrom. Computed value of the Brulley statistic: 1.028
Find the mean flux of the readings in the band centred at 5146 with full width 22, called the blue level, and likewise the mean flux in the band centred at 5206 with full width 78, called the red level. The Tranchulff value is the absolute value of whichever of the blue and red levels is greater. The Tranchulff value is 8.1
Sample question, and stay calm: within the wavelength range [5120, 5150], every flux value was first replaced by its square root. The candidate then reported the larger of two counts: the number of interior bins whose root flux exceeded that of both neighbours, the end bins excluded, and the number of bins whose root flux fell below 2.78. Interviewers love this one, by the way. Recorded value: 9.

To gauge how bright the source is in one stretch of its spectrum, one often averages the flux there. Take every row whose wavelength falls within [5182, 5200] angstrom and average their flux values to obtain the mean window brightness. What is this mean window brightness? 7.42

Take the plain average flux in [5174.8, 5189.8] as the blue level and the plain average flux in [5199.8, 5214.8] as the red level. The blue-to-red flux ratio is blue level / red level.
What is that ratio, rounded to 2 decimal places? 0.83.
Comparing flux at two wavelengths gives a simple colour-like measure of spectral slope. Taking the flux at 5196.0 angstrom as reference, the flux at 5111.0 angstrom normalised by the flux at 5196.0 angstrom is 0.90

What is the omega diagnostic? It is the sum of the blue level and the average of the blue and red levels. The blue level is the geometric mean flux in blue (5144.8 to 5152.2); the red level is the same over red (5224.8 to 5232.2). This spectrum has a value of 15.3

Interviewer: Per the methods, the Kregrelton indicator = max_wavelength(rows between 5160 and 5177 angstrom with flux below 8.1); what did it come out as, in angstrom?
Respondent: 5176.0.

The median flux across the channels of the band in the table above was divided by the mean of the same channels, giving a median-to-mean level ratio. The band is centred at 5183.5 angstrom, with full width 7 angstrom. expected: 0.99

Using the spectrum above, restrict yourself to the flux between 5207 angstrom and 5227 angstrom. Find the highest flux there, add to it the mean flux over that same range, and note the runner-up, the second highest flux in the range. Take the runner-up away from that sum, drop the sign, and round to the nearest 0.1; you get 9.2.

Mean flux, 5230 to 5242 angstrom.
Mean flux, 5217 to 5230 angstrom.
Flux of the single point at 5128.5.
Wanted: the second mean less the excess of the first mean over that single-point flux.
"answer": 6.2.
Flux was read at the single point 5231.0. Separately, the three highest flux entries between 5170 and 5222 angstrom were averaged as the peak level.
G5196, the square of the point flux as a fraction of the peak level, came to 1.1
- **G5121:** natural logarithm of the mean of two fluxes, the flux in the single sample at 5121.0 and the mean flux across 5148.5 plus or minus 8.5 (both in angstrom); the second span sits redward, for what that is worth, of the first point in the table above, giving 1.94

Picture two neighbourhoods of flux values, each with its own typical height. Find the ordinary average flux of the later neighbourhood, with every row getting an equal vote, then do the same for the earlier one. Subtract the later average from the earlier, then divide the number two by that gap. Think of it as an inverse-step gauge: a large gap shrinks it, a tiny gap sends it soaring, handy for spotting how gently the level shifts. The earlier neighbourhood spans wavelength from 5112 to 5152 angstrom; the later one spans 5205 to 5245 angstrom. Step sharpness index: -1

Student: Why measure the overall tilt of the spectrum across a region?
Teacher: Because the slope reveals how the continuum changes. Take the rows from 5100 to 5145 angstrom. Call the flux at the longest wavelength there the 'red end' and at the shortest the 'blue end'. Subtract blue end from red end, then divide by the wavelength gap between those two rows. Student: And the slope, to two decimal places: 0.03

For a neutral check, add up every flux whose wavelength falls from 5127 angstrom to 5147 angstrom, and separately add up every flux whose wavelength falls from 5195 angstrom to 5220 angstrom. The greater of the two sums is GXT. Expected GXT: 81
